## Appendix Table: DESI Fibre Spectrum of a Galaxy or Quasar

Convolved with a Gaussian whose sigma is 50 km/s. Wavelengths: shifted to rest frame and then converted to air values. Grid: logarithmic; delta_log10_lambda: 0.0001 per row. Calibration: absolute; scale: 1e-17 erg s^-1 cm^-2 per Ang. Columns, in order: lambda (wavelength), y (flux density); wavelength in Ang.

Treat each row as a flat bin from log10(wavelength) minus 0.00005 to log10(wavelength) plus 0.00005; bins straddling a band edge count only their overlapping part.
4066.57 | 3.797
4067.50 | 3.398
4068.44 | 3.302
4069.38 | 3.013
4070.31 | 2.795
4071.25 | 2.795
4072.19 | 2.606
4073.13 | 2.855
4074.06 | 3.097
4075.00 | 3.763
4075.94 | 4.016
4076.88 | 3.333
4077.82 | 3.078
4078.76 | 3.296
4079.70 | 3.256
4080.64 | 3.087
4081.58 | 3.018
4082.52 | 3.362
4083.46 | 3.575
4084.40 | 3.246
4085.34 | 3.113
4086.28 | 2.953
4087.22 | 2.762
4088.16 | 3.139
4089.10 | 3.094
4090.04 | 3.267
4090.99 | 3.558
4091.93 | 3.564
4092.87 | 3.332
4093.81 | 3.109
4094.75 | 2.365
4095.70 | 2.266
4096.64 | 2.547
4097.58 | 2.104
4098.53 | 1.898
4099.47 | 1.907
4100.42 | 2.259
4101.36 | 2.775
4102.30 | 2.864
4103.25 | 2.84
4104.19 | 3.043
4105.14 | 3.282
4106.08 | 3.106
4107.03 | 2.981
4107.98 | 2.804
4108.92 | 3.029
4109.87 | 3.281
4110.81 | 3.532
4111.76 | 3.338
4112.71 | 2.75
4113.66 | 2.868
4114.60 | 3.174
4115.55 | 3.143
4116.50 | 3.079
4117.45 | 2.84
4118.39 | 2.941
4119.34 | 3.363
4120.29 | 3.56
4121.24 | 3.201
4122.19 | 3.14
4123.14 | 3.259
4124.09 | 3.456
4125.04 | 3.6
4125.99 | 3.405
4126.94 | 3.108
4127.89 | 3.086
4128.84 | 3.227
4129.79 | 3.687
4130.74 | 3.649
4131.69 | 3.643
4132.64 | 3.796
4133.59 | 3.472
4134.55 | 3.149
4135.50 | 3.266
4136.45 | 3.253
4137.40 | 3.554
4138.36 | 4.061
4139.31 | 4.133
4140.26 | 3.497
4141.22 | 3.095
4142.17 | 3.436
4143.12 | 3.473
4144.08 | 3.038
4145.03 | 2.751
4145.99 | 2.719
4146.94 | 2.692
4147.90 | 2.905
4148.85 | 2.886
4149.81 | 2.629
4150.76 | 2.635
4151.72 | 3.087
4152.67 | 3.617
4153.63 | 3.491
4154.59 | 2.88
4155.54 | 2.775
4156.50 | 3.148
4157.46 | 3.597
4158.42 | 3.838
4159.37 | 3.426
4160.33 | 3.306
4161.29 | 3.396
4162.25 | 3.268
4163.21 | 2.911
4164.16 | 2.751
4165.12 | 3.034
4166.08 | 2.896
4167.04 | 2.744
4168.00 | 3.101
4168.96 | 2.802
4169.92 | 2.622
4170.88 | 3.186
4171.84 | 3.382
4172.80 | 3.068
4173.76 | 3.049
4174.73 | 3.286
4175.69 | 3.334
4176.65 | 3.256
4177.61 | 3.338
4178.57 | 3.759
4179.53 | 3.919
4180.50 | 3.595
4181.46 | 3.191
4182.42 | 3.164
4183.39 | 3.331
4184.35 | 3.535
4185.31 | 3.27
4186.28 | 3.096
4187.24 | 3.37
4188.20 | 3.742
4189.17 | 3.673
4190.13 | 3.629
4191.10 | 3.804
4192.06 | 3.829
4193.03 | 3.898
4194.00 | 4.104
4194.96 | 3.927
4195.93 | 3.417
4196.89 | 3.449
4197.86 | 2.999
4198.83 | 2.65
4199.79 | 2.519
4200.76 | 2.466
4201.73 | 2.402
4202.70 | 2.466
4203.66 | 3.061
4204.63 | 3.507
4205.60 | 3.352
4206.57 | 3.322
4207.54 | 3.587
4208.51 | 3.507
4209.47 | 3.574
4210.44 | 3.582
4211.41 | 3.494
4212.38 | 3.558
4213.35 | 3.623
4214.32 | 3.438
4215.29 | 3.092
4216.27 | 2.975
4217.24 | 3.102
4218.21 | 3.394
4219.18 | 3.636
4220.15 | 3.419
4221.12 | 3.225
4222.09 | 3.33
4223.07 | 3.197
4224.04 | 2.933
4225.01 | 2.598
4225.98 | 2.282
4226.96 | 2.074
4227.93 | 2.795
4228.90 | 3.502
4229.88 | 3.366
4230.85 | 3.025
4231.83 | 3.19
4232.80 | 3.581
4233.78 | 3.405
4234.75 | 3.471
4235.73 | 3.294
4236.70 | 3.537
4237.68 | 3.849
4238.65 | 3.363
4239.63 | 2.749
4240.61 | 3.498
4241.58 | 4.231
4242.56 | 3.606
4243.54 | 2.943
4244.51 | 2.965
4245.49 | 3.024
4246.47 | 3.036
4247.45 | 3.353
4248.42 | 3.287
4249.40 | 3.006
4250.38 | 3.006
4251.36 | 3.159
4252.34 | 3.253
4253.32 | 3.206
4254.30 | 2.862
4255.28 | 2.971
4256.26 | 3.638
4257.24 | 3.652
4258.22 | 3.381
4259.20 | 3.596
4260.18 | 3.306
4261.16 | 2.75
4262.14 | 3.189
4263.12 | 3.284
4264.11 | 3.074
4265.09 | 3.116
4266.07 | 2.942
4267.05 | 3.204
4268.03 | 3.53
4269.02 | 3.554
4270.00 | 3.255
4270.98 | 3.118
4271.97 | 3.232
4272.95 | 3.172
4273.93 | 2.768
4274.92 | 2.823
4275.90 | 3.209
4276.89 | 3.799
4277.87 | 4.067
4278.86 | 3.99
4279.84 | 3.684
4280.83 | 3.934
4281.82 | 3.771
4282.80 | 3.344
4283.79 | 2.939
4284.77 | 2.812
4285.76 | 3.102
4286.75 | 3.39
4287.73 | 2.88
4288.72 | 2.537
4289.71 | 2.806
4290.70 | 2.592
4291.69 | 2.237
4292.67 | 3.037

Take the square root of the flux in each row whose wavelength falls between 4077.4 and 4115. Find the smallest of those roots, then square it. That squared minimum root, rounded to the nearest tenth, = 1.9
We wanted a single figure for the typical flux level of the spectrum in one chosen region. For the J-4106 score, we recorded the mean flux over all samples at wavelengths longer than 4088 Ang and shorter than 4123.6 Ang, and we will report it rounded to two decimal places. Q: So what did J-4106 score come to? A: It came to 2.96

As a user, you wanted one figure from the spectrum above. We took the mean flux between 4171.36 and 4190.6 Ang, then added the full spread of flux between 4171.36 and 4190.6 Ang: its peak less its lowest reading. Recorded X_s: 4.27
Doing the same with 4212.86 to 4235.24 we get 4.72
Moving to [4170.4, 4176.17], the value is 3.55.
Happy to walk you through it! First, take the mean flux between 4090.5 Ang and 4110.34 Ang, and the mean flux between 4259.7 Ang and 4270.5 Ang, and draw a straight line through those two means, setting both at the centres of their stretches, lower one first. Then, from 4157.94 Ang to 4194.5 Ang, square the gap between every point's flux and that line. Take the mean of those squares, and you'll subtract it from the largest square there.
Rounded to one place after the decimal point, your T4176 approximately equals 0.9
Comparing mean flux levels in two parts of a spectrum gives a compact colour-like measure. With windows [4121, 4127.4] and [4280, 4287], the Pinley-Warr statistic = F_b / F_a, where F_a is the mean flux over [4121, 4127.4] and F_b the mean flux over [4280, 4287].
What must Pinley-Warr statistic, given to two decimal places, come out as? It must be 1.01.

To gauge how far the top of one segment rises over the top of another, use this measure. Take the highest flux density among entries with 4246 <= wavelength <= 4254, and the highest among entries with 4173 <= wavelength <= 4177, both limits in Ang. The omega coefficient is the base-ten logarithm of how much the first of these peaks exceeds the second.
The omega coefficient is -1.7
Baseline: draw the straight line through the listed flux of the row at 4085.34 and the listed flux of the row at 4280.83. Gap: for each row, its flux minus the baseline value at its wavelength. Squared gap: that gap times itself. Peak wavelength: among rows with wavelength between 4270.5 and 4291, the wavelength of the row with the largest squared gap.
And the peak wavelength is 4288.72 Ang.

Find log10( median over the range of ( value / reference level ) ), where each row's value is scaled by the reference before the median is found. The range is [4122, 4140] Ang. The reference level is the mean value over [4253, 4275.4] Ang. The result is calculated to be 0.033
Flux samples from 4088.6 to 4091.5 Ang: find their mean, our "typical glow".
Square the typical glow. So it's 10.9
